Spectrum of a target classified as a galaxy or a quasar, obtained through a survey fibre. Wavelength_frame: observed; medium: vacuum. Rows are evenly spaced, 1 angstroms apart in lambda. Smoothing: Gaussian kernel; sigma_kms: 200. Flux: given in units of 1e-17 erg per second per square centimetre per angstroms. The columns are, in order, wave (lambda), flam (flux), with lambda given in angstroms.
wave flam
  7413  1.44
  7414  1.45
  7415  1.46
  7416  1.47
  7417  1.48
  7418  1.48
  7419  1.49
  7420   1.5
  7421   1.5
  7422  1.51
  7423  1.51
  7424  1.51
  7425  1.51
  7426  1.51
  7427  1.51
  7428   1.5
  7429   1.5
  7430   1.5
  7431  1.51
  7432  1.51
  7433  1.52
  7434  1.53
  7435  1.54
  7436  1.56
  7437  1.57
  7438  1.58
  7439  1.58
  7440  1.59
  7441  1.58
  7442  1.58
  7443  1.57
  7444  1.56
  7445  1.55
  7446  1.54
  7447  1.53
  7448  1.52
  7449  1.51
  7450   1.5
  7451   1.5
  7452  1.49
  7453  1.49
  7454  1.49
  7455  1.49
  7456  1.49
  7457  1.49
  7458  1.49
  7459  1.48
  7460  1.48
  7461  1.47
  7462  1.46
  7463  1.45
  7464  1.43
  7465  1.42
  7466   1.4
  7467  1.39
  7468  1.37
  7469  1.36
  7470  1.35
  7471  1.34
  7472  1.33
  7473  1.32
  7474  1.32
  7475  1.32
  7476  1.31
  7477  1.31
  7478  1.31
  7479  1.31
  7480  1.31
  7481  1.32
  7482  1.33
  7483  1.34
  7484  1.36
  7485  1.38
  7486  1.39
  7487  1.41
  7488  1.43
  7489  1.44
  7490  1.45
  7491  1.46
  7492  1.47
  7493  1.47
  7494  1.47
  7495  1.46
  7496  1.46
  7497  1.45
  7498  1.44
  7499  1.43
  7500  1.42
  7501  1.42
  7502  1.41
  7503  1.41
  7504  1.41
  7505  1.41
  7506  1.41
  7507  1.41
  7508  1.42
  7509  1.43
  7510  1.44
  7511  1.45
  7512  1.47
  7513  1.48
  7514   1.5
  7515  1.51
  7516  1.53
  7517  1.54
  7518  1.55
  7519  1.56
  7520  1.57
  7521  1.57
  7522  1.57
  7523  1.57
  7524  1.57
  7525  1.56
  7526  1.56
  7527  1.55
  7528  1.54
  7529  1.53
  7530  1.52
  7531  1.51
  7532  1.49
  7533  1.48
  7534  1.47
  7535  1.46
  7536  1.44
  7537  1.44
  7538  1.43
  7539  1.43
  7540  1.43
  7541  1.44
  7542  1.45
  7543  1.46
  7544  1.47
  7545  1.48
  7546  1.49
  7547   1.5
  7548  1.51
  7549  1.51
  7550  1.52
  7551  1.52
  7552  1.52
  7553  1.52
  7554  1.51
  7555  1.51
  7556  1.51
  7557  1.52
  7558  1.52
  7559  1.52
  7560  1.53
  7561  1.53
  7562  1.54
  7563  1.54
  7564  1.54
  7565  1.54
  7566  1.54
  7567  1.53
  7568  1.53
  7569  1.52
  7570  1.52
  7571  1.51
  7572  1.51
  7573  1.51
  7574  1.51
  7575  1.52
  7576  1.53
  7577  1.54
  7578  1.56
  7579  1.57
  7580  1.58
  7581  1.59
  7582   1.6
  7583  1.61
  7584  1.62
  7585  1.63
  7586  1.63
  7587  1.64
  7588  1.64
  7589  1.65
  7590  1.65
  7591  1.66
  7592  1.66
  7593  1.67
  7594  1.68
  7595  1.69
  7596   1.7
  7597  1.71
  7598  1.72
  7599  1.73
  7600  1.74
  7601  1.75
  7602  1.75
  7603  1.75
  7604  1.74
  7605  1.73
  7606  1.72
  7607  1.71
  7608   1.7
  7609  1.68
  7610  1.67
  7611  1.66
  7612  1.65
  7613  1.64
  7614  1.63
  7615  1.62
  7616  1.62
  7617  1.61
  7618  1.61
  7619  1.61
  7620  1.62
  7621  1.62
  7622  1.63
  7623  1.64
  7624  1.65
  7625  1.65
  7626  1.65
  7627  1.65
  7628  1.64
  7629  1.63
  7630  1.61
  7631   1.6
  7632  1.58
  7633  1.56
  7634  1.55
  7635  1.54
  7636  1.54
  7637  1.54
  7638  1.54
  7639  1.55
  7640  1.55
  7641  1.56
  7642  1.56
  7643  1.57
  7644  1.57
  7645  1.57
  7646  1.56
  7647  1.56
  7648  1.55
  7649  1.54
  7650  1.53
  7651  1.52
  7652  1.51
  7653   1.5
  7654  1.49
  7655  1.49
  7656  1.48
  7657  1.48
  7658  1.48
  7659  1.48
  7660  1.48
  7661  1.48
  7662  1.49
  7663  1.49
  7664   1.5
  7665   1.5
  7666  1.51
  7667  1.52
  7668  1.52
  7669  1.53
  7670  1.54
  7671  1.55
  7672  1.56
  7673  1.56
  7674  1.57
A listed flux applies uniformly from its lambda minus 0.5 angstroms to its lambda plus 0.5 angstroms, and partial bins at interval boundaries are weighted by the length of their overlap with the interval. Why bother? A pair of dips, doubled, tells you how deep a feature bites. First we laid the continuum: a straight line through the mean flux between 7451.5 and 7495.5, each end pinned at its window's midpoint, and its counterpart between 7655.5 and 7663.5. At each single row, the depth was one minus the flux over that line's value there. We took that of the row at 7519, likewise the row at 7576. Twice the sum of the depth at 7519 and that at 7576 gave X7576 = -0.30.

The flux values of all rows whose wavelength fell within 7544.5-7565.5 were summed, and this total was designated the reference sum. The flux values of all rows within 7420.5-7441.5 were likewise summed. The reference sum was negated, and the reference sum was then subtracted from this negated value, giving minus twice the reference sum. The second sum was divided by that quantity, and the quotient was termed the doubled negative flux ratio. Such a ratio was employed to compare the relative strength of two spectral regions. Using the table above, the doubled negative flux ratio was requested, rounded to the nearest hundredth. -0.50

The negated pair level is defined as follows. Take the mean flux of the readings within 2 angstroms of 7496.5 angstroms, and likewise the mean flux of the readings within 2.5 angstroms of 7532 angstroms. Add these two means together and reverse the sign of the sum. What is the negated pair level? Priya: -2.95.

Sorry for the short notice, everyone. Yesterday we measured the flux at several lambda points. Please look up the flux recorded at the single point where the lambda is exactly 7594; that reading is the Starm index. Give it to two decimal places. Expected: 1.68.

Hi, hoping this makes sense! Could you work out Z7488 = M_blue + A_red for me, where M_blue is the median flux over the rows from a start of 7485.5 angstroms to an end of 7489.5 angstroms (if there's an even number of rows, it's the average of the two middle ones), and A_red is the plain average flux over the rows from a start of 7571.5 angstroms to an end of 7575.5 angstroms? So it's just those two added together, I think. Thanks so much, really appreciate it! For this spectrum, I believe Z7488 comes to 2.93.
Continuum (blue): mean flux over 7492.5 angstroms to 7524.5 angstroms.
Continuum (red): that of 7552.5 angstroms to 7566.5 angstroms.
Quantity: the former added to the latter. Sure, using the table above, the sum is 3.00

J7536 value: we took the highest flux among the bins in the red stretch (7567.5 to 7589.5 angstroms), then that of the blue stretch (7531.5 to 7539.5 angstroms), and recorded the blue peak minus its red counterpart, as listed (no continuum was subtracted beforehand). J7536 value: -0.16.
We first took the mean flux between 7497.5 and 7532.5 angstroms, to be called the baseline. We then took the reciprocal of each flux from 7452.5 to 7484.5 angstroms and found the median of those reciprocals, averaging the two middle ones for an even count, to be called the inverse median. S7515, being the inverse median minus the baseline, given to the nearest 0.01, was -0.76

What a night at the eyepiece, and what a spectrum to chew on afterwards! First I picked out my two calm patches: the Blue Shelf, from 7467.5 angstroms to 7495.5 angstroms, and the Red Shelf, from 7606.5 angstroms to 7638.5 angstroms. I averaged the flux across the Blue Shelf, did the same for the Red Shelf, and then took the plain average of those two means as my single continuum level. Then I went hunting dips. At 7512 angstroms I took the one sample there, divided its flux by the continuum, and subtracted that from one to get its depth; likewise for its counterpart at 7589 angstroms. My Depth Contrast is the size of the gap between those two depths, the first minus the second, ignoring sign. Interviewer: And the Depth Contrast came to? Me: 0.120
